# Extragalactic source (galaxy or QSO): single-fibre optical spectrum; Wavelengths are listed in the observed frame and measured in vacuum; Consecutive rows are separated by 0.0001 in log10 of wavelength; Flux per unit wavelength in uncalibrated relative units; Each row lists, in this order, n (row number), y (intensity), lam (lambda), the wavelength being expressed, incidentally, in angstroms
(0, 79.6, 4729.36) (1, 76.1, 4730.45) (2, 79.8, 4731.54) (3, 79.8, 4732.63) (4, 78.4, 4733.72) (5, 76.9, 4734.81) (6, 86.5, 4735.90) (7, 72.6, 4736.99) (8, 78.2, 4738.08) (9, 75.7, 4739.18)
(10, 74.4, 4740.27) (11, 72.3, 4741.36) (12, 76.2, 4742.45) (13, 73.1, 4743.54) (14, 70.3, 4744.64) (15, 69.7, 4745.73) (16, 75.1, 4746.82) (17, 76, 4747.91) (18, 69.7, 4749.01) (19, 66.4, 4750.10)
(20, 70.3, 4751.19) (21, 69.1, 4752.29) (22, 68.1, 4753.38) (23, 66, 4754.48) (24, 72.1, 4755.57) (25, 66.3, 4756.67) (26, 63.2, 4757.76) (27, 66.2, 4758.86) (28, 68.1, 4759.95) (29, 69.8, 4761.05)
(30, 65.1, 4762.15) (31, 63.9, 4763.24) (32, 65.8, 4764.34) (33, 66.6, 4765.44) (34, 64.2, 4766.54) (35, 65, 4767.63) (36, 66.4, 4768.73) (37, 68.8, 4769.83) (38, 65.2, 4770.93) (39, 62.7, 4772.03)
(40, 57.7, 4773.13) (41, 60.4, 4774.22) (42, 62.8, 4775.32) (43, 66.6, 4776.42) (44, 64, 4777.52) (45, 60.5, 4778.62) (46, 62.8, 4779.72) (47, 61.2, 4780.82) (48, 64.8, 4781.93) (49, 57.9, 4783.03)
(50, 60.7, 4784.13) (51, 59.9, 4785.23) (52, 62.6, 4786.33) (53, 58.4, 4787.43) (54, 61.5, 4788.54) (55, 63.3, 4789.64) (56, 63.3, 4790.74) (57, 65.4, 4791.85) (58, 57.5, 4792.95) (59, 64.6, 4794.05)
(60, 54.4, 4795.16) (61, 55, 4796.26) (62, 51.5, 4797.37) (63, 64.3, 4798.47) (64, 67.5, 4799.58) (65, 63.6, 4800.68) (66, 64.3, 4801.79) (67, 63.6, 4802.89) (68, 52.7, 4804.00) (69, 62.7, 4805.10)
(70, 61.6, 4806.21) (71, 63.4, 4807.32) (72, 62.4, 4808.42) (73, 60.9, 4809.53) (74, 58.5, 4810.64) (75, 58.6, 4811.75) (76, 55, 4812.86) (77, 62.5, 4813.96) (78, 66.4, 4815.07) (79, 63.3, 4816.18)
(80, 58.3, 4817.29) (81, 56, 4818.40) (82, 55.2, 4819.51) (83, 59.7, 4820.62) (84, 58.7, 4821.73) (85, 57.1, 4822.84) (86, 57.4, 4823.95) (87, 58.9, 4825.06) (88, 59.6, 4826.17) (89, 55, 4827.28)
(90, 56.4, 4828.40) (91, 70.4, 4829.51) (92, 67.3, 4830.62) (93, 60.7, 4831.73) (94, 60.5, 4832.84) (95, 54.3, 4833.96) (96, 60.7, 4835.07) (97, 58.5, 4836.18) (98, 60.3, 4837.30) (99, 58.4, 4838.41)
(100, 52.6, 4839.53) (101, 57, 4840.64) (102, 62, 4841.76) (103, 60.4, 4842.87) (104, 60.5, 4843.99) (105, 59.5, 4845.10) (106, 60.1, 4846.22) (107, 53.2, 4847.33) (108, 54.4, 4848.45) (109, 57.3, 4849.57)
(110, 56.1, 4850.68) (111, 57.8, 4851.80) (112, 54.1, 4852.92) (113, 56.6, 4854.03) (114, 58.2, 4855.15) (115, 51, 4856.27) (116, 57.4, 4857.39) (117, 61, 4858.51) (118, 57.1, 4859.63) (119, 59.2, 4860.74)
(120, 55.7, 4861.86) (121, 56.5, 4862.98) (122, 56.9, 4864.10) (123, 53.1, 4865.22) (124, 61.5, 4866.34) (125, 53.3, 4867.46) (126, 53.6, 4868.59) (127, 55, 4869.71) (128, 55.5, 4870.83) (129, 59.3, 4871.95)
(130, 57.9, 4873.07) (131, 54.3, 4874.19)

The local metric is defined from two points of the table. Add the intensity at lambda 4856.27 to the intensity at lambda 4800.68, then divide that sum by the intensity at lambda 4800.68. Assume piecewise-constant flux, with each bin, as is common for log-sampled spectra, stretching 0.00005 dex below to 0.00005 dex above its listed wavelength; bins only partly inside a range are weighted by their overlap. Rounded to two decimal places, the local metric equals 1.80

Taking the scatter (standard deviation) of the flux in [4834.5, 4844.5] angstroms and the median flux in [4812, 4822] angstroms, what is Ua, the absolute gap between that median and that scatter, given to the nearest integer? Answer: 56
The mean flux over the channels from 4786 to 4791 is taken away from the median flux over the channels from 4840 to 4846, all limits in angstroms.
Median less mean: -1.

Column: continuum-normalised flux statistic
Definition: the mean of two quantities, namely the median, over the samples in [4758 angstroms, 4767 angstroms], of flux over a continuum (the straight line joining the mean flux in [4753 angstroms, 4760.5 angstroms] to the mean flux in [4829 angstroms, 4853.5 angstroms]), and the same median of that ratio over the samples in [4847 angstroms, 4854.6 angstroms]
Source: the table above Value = 0.979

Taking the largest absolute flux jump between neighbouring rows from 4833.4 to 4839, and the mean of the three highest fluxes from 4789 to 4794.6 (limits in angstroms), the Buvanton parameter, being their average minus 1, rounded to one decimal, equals 34.4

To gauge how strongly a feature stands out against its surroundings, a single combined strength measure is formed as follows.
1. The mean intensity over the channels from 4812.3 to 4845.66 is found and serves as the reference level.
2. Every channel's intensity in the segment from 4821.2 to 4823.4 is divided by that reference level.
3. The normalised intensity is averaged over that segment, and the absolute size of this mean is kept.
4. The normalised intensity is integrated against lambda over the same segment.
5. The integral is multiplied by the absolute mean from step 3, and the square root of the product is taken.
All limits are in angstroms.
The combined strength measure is 1.45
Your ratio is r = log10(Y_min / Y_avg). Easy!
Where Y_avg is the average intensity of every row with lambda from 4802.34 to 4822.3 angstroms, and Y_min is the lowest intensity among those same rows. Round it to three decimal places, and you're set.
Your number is -0.056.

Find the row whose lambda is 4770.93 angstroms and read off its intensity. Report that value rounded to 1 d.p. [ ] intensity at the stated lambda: 65.2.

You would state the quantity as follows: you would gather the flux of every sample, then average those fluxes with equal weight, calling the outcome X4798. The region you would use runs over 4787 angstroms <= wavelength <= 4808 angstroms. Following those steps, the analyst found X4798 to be 61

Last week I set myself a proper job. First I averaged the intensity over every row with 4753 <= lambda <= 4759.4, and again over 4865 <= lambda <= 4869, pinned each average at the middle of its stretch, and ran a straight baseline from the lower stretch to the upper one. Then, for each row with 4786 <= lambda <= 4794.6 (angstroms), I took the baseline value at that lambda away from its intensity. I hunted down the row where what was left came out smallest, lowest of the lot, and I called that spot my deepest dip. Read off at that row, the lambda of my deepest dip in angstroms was 4792.95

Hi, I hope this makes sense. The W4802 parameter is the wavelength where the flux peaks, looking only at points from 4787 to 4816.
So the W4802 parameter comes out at 4799.58 angstroms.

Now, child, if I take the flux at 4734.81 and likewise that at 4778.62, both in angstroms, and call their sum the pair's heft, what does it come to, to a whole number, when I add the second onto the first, 137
